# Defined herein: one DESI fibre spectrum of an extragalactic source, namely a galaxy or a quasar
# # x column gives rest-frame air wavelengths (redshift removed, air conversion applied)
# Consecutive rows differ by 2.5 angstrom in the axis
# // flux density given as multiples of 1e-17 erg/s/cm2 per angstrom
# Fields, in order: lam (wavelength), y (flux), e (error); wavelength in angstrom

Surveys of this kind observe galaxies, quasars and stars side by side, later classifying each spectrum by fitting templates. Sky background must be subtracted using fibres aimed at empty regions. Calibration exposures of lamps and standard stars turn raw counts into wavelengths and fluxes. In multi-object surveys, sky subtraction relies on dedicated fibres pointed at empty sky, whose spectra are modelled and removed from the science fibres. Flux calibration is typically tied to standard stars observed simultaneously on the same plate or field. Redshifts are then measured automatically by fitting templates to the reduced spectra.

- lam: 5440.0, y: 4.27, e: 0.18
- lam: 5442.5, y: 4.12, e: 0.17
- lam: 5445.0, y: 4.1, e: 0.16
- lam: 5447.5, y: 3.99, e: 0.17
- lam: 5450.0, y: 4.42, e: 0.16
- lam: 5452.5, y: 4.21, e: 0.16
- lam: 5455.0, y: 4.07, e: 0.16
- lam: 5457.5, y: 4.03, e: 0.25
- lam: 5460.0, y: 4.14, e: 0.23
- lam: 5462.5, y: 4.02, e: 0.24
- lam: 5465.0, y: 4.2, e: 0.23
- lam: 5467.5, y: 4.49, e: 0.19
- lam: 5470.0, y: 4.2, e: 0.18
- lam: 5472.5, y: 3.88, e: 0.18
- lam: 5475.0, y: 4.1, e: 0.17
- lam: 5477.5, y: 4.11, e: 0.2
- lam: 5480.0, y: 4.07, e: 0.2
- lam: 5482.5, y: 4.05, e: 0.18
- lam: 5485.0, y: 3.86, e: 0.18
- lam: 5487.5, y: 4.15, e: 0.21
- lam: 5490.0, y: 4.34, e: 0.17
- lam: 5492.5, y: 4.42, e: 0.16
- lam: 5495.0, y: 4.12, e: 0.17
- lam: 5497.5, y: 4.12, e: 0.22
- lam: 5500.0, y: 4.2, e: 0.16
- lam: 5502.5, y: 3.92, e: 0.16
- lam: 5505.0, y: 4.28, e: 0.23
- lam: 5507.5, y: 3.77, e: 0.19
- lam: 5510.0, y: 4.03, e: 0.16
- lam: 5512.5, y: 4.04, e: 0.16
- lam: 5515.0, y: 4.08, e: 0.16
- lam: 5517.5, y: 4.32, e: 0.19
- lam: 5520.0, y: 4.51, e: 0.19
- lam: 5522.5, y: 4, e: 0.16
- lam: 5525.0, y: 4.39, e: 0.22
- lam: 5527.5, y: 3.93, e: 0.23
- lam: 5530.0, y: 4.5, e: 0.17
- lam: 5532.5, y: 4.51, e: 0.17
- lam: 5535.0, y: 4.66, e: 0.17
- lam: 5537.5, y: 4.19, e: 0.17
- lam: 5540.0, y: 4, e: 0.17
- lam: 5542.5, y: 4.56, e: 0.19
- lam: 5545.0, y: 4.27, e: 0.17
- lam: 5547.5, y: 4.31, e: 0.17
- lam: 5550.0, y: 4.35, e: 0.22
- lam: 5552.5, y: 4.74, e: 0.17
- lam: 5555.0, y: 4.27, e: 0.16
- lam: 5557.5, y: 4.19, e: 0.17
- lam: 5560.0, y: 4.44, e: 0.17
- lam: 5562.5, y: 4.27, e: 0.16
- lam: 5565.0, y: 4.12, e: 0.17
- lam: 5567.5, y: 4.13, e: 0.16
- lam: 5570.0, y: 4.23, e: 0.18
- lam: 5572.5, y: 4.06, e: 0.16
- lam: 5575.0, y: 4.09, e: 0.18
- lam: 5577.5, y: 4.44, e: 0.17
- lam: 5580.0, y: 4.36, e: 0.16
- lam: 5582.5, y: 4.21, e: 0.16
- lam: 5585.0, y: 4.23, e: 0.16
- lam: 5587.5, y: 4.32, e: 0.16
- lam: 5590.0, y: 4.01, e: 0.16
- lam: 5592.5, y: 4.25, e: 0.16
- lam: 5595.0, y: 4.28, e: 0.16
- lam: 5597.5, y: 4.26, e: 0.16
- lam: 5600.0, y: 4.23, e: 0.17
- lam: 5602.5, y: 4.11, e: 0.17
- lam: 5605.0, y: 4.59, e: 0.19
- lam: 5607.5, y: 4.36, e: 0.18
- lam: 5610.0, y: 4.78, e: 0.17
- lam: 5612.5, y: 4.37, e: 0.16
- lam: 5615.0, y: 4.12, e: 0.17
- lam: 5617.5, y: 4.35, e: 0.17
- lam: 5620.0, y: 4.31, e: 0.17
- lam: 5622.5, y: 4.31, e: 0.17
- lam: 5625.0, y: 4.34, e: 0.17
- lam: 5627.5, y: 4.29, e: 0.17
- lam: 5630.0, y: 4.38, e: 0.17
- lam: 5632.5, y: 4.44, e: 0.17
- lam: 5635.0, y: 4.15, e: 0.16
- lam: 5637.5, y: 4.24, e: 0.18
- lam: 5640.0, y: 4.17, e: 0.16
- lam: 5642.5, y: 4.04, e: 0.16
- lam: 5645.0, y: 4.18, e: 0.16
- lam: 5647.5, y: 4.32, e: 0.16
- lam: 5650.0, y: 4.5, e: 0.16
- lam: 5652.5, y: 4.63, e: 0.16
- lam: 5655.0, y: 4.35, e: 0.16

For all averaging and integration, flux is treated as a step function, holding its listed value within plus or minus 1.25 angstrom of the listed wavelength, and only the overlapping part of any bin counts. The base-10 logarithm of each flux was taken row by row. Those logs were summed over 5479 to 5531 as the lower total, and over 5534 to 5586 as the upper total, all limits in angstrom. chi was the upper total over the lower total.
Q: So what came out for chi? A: 1.02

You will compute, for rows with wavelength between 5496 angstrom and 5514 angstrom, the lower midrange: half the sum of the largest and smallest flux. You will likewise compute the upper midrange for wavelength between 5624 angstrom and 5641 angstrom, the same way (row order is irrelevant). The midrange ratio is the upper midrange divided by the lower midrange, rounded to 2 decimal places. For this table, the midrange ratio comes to 1.07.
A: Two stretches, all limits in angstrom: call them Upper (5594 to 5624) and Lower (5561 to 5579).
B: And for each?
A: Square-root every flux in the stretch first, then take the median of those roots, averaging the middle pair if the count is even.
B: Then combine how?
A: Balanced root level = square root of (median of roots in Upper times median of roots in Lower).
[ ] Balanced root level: 2.054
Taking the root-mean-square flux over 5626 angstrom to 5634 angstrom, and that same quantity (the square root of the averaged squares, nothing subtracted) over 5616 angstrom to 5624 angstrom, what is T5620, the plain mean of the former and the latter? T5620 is 4.3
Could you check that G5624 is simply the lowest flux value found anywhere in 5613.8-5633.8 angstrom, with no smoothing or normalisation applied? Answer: 4.12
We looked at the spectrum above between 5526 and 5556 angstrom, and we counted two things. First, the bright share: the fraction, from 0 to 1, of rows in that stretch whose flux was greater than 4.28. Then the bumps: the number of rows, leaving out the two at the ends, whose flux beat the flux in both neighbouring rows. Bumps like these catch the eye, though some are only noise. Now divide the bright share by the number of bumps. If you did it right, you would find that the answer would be 0.19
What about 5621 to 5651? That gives 0.19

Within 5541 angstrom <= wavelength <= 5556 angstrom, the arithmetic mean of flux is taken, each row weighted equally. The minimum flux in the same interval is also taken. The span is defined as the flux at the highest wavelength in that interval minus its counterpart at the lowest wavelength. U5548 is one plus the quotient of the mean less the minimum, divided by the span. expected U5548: 0.5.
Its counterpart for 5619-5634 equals 1.4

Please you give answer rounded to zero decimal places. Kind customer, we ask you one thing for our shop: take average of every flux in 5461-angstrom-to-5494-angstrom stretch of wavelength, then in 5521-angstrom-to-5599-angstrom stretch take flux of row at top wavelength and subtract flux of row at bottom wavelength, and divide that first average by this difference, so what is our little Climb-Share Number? 16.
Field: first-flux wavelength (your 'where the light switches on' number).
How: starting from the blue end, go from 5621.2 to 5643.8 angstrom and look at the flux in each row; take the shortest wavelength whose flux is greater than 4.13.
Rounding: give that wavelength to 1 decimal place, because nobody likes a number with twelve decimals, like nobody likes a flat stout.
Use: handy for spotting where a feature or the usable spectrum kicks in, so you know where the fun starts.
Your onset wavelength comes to 5622.5 angstrom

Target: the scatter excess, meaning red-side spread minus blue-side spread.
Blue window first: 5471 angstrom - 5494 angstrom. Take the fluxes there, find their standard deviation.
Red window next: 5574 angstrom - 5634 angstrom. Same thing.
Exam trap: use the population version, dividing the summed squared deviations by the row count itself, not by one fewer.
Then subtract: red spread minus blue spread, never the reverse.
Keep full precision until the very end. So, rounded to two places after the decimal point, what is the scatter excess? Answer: -0.02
